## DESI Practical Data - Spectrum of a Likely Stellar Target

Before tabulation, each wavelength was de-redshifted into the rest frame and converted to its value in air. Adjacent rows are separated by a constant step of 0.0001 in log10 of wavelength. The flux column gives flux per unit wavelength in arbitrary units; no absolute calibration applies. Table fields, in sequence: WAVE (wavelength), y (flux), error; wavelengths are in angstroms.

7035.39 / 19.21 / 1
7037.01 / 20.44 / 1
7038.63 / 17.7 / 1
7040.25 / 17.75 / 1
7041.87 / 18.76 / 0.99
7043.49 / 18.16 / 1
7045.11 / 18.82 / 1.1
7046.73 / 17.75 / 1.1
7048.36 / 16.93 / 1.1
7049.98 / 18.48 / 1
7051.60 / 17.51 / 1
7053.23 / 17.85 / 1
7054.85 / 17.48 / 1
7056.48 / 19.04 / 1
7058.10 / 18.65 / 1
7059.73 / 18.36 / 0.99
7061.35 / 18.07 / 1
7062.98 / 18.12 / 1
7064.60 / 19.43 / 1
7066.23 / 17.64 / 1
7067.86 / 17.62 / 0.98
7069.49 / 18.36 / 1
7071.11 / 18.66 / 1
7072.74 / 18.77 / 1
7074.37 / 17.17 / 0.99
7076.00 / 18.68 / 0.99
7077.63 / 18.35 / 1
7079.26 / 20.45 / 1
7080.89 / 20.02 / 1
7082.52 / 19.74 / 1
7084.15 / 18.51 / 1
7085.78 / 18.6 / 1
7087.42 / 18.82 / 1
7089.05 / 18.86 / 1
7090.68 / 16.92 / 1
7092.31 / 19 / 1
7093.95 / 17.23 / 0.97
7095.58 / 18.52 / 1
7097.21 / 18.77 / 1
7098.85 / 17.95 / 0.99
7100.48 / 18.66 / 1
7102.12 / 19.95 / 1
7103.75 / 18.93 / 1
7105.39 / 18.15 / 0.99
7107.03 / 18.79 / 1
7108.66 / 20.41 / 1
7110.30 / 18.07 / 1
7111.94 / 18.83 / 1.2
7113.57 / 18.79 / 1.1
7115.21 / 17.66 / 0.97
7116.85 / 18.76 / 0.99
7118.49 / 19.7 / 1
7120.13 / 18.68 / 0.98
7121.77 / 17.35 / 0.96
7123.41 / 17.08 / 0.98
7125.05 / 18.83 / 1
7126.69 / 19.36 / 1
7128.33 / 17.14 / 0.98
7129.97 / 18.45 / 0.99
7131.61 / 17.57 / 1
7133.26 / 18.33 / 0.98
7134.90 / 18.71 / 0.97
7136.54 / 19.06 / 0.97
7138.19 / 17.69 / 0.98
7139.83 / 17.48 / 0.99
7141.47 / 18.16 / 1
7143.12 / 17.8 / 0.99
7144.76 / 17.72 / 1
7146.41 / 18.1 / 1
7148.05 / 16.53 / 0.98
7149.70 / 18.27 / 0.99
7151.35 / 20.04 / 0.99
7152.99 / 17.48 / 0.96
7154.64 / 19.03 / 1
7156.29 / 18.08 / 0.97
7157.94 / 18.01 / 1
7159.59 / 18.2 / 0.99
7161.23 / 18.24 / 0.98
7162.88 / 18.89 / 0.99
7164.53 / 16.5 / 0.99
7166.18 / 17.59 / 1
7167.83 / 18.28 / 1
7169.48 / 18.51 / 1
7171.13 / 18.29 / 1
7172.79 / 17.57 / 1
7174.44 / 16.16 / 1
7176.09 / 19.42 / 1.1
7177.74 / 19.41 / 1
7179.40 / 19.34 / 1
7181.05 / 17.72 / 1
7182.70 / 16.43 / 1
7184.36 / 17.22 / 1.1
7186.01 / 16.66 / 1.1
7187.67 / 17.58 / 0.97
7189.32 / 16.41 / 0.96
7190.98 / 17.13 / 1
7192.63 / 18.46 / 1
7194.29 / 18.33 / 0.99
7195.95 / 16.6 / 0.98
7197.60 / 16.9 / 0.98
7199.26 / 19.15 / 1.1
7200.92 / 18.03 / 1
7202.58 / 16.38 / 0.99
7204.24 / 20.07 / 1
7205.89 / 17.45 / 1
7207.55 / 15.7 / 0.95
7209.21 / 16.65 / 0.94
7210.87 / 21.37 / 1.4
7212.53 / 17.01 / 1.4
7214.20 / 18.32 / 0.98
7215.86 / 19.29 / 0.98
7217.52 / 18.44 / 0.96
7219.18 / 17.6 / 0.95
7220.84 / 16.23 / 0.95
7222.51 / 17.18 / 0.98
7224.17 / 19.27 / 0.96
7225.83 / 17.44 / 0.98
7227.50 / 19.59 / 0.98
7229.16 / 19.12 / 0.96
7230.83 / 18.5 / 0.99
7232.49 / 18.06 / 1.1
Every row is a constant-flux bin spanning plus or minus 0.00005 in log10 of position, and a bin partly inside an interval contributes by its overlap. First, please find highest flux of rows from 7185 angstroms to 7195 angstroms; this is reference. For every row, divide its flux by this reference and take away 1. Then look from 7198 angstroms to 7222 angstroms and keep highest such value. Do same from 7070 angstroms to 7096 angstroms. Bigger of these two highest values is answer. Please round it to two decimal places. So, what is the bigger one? 0.16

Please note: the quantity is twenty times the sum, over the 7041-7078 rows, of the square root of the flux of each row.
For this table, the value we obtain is 1962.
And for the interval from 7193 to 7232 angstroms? 1952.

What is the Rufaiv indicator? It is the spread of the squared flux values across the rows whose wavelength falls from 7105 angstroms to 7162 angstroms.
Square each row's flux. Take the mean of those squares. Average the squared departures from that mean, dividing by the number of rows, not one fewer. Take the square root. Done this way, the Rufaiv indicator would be 30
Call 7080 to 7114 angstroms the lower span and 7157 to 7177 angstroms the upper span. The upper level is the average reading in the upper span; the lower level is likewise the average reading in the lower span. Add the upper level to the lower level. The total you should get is 36.7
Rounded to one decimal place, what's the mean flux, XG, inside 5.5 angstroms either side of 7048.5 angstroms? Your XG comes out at 17.9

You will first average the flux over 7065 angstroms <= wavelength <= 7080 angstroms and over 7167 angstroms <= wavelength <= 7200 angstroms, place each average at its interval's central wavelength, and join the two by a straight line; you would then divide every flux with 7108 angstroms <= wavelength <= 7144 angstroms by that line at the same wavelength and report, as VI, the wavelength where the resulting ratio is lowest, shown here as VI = 7123.41 angstroms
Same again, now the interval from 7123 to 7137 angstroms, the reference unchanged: 7123.41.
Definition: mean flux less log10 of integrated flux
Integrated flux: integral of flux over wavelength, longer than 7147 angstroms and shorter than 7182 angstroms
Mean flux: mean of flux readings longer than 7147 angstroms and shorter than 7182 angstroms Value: 15.4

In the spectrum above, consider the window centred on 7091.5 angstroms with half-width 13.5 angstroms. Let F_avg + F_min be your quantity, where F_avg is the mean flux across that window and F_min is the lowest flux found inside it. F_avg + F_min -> 35.7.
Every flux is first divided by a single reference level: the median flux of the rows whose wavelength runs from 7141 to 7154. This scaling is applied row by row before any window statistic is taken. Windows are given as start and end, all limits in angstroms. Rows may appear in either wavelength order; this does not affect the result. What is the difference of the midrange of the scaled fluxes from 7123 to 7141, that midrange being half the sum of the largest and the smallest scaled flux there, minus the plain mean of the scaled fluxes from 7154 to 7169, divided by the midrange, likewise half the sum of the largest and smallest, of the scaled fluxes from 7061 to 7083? 0.007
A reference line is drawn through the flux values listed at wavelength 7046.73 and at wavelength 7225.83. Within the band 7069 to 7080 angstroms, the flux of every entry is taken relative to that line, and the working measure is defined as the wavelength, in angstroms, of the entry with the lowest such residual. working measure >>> 7074.37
